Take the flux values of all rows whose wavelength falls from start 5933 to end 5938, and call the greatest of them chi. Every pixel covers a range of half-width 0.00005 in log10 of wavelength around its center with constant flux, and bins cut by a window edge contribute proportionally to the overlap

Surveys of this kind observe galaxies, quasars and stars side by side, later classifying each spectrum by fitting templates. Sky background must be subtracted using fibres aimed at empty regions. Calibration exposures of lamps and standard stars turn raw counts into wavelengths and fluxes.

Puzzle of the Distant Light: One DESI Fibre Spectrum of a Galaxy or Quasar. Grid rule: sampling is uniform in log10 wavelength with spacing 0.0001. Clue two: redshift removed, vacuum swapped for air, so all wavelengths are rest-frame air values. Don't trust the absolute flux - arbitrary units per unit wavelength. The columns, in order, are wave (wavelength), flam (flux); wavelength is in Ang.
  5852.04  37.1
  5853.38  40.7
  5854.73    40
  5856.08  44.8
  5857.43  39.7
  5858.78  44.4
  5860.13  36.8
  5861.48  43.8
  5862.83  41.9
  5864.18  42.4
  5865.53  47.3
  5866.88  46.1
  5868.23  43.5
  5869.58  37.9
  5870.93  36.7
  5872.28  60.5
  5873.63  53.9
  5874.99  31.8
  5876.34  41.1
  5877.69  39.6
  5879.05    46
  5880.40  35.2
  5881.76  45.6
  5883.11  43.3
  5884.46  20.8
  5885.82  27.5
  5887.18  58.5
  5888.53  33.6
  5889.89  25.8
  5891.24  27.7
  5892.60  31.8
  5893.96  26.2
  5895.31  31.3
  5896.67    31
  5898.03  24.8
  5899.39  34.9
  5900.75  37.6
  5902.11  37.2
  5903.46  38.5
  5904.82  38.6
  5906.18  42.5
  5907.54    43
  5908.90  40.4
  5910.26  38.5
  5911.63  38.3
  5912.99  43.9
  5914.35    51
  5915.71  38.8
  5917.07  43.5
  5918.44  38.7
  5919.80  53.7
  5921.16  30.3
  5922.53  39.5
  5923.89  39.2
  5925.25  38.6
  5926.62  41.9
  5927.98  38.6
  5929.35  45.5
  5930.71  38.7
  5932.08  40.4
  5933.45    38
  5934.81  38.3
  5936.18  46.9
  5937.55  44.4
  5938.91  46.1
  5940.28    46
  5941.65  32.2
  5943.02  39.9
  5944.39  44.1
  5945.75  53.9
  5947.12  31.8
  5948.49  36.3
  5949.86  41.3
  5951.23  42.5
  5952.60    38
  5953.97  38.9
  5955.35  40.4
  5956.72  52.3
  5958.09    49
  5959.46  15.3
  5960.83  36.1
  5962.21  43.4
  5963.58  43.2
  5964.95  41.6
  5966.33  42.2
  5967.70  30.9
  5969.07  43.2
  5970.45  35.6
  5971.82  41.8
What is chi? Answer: 46.9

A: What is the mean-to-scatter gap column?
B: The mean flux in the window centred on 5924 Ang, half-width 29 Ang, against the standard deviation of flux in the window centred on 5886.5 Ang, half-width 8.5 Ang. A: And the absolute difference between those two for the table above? 29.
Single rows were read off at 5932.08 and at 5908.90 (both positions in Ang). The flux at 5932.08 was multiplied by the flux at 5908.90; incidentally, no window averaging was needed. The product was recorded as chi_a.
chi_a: 1632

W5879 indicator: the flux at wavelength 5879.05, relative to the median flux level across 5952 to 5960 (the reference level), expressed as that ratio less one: 0.16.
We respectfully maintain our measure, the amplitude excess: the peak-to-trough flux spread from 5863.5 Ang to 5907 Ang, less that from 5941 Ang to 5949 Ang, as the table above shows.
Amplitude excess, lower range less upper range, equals 18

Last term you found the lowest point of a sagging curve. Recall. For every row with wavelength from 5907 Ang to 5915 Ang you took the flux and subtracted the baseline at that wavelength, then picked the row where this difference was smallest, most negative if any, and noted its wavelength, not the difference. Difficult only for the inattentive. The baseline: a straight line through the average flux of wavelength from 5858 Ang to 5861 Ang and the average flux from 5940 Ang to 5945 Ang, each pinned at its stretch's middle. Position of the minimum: 5911.63 Ang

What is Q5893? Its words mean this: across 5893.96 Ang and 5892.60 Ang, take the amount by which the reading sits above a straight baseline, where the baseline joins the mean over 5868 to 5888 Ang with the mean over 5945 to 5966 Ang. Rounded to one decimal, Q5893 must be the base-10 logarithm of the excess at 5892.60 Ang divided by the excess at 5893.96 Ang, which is -0.2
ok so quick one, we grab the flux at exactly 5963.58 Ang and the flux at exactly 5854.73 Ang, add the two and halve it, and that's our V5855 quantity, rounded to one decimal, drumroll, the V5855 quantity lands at 41.6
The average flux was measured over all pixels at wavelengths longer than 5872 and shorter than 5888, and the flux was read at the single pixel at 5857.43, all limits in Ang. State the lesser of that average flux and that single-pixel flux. 40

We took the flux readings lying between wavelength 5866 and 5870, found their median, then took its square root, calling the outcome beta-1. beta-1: 6.60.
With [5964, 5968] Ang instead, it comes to 6.45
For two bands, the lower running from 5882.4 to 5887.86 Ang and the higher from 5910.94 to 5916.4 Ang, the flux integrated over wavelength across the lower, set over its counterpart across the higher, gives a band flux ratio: 0.87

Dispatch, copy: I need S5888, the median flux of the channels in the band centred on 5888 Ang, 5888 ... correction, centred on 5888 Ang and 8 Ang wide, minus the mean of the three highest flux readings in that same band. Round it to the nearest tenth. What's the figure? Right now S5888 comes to -12.3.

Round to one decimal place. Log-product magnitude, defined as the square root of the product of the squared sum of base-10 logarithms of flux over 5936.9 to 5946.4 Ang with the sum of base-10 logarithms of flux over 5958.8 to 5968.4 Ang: 37.6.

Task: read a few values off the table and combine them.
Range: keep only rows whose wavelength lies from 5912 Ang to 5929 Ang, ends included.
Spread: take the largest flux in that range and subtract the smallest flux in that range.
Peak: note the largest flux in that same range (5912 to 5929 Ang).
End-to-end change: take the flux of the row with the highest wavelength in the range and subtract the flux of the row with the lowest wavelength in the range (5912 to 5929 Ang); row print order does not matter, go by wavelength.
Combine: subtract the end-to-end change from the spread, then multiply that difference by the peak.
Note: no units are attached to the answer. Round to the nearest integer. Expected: 1541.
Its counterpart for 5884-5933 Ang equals 1059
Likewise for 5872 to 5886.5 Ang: 4398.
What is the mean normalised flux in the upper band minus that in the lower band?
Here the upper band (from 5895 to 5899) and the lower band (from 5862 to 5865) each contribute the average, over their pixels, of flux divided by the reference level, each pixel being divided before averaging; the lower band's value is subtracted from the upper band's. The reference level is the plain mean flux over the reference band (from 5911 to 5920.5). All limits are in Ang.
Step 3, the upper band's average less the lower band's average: -0.30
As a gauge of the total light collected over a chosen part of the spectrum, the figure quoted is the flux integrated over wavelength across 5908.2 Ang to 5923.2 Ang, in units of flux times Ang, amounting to 622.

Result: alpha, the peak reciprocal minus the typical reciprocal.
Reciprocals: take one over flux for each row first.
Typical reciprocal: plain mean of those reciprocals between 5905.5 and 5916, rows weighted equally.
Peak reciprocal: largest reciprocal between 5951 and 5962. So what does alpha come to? 0.041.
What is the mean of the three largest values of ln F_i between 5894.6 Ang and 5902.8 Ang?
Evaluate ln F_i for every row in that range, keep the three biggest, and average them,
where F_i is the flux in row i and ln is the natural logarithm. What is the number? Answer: 3.60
